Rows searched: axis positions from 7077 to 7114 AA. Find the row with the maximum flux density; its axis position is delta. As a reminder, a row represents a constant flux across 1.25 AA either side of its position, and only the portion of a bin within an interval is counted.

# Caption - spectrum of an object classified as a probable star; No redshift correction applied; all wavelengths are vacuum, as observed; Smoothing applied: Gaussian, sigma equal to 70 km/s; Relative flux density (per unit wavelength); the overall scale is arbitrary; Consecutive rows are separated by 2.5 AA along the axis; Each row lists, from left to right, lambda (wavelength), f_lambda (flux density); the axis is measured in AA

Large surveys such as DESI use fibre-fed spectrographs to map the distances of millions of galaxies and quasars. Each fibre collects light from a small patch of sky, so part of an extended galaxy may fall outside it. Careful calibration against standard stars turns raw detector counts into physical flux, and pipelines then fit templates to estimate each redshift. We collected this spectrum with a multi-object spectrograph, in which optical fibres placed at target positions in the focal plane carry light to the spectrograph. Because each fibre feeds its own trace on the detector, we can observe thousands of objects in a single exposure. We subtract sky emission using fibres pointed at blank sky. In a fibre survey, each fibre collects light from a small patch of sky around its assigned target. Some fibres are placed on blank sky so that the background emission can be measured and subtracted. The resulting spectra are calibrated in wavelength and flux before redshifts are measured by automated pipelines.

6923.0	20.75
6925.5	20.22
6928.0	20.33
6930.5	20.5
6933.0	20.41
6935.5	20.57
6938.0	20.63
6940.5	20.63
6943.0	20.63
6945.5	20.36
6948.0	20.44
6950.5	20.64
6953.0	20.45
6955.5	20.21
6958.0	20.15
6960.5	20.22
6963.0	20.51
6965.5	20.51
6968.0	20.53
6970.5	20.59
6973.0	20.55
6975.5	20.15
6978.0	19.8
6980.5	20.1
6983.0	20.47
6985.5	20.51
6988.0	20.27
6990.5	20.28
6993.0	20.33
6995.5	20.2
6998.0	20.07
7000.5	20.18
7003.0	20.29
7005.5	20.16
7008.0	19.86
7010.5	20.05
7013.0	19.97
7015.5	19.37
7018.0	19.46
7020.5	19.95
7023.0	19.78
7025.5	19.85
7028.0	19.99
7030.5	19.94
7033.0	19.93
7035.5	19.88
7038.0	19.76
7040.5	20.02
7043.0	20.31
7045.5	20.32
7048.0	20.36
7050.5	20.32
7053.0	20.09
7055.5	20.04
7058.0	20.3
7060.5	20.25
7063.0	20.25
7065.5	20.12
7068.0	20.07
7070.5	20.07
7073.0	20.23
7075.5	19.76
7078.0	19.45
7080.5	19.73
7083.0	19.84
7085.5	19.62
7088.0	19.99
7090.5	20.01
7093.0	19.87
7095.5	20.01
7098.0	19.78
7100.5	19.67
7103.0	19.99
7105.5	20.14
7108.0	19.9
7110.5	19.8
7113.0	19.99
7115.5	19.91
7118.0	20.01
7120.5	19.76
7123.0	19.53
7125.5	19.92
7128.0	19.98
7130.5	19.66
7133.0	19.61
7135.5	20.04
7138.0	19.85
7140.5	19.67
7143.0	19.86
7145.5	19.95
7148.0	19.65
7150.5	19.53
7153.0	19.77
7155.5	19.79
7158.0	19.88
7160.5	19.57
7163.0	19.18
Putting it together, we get 7105.5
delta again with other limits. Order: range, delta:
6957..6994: 6970.5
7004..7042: 7005.5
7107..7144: 7135.5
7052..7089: 7058.0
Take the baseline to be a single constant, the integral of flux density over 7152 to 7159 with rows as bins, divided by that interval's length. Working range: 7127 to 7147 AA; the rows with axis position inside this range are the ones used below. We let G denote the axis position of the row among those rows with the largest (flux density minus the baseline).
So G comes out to 7135.5 AA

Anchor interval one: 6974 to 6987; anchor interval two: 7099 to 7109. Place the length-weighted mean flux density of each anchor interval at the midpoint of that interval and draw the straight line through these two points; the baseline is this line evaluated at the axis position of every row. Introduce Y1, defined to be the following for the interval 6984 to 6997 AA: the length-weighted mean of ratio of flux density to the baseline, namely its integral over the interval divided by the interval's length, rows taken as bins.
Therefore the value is 1.01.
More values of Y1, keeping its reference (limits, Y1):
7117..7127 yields 1.00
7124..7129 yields 1.00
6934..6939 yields 1.01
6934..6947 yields 1.01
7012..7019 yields 0.97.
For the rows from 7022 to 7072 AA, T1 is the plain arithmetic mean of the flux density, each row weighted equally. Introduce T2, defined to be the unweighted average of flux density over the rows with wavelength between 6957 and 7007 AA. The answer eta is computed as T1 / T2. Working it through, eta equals 0.99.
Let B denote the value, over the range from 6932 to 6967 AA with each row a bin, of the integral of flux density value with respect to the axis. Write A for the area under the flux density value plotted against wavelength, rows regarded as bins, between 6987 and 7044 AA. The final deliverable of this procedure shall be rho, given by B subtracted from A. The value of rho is 424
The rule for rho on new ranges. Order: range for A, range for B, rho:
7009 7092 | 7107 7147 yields 864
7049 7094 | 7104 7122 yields 541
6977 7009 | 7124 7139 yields 349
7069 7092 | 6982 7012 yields -150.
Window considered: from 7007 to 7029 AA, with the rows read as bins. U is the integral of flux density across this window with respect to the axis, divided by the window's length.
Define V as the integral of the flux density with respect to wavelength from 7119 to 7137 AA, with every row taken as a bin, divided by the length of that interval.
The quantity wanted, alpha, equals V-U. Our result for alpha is -0.02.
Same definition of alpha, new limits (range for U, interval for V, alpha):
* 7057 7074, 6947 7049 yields -0.03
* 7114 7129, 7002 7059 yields 0.15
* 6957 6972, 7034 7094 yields -0.40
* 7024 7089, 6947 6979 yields 0.35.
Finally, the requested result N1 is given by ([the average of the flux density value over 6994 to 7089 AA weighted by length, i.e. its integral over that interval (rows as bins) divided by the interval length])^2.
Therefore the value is 400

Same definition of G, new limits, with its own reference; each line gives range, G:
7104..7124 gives 7105.5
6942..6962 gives 6950.5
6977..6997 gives 6985.5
